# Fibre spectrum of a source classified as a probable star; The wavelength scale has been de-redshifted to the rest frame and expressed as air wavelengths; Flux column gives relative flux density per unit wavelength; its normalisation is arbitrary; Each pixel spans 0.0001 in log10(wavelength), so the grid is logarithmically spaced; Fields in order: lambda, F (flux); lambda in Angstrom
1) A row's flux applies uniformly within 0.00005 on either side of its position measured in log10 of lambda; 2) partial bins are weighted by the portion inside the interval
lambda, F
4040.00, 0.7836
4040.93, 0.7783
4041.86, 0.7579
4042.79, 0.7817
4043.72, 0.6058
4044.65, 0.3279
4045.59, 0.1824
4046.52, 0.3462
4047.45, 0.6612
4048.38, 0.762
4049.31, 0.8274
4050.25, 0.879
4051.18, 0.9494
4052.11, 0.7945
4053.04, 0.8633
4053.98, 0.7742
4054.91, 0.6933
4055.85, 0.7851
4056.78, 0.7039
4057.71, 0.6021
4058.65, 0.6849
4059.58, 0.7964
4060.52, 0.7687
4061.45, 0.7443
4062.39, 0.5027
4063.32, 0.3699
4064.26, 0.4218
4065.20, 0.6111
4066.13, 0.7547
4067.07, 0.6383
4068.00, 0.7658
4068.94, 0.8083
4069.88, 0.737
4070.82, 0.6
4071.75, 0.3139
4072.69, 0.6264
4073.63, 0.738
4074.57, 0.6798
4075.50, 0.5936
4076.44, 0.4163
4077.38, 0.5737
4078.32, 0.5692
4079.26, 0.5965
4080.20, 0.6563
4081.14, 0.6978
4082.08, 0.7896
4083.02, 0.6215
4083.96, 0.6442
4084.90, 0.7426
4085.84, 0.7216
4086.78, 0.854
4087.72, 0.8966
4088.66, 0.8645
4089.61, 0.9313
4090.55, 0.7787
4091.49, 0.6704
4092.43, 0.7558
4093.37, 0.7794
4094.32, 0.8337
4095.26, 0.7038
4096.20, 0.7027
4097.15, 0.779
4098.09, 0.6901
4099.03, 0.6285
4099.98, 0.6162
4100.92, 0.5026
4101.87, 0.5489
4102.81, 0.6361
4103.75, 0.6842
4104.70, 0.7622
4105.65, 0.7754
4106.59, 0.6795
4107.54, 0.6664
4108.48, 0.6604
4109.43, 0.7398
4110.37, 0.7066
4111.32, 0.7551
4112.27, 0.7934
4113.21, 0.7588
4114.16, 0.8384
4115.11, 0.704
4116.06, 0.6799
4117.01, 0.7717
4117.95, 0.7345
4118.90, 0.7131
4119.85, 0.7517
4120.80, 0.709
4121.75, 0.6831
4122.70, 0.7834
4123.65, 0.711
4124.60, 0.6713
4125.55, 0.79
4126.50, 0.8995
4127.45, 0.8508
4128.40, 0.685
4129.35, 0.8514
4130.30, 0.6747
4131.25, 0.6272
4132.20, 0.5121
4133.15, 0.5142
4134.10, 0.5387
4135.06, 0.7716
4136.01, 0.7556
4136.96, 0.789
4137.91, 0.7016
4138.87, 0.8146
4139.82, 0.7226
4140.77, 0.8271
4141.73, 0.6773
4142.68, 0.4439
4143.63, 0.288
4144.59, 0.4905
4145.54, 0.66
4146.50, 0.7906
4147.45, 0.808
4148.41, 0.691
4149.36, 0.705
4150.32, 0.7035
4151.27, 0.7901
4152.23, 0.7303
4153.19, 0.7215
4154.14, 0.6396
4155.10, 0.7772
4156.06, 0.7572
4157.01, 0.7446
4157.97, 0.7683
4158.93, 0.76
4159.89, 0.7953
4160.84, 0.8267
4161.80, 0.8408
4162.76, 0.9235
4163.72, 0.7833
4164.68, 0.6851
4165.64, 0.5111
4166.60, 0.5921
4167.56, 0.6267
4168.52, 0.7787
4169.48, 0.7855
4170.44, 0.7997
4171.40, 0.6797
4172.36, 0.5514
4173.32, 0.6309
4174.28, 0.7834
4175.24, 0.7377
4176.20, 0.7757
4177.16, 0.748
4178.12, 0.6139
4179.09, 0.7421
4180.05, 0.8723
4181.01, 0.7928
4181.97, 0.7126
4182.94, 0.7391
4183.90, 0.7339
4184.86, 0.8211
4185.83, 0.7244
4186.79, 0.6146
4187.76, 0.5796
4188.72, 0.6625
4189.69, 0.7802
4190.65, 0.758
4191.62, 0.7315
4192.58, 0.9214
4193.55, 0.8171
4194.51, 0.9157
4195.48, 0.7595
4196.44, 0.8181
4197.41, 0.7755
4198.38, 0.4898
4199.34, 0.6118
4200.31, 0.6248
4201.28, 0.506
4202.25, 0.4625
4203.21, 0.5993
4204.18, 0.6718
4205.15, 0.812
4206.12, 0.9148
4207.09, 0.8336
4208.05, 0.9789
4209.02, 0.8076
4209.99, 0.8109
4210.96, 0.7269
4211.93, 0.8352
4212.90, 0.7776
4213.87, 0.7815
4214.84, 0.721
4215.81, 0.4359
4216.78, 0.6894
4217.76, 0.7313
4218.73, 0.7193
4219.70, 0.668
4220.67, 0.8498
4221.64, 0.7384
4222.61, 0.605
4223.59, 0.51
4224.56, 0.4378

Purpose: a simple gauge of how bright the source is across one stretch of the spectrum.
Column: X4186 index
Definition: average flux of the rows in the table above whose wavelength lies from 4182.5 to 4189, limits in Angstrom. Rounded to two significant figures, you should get 0.70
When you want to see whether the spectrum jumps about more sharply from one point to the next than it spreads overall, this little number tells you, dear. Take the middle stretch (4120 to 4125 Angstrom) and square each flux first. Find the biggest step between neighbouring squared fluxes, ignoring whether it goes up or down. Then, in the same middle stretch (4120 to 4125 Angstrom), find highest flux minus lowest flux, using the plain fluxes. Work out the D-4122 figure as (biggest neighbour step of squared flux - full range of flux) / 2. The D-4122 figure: 0.02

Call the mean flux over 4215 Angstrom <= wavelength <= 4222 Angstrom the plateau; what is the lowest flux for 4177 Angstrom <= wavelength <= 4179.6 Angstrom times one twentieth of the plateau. 0.0212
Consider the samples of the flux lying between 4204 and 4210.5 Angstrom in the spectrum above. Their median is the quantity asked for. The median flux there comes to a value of 0.812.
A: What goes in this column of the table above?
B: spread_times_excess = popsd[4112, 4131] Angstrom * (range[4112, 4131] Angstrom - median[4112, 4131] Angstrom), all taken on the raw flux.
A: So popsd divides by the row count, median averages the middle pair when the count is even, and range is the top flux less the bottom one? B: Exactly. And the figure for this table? -0.034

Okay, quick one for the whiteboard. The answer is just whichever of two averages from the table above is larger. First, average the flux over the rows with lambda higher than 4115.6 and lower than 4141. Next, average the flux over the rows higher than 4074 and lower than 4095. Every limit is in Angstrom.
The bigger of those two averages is 0.723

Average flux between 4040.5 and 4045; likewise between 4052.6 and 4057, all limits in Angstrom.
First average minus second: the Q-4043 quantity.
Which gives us -0.11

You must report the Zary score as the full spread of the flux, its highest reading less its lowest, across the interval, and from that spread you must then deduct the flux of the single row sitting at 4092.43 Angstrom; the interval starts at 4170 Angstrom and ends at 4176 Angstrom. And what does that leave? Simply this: -0.51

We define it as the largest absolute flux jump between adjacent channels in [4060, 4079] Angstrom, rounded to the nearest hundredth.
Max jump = 0.31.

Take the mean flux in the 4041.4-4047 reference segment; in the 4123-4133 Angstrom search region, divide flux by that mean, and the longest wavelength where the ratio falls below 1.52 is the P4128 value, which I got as 4132.20 Angstrom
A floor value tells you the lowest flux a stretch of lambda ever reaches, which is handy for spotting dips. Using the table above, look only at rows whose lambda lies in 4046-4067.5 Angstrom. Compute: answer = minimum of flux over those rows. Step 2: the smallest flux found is 0.3462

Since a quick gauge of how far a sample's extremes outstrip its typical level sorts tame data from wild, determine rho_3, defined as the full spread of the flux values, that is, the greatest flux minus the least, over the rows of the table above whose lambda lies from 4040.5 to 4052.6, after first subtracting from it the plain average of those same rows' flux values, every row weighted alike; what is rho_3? 0.10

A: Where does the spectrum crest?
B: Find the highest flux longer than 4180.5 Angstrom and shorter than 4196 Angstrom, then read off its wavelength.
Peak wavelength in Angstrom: 4192.58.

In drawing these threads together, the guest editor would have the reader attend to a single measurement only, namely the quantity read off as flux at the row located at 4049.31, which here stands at 0.8274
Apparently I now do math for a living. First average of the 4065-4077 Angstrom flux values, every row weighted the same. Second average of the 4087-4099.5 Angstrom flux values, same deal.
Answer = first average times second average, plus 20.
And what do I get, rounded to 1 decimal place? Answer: 20.5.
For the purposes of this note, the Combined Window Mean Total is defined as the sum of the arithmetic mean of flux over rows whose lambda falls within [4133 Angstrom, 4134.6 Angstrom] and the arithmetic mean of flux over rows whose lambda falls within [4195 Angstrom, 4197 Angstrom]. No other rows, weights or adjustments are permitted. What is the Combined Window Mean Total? 1.32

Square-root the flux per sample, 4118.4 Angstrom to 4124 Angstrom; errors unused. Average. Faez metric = 0.851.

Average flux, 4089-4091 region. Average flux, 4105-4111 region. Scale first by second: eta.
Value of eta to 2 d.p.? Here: 1.21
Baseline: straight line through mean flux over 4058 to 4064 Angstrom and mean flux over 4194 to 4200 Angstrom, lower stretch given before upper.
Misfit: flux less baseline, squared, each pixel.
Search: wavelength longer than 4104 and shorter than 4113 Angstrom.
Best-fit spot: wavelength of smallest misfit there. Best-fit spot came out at 4107.54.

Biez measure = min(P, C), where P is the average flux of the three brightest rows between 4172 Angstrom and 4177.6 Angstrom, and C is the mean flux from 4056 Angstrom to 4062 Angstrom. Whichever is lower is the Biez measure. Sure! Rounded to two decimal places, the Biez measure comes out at 0.72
